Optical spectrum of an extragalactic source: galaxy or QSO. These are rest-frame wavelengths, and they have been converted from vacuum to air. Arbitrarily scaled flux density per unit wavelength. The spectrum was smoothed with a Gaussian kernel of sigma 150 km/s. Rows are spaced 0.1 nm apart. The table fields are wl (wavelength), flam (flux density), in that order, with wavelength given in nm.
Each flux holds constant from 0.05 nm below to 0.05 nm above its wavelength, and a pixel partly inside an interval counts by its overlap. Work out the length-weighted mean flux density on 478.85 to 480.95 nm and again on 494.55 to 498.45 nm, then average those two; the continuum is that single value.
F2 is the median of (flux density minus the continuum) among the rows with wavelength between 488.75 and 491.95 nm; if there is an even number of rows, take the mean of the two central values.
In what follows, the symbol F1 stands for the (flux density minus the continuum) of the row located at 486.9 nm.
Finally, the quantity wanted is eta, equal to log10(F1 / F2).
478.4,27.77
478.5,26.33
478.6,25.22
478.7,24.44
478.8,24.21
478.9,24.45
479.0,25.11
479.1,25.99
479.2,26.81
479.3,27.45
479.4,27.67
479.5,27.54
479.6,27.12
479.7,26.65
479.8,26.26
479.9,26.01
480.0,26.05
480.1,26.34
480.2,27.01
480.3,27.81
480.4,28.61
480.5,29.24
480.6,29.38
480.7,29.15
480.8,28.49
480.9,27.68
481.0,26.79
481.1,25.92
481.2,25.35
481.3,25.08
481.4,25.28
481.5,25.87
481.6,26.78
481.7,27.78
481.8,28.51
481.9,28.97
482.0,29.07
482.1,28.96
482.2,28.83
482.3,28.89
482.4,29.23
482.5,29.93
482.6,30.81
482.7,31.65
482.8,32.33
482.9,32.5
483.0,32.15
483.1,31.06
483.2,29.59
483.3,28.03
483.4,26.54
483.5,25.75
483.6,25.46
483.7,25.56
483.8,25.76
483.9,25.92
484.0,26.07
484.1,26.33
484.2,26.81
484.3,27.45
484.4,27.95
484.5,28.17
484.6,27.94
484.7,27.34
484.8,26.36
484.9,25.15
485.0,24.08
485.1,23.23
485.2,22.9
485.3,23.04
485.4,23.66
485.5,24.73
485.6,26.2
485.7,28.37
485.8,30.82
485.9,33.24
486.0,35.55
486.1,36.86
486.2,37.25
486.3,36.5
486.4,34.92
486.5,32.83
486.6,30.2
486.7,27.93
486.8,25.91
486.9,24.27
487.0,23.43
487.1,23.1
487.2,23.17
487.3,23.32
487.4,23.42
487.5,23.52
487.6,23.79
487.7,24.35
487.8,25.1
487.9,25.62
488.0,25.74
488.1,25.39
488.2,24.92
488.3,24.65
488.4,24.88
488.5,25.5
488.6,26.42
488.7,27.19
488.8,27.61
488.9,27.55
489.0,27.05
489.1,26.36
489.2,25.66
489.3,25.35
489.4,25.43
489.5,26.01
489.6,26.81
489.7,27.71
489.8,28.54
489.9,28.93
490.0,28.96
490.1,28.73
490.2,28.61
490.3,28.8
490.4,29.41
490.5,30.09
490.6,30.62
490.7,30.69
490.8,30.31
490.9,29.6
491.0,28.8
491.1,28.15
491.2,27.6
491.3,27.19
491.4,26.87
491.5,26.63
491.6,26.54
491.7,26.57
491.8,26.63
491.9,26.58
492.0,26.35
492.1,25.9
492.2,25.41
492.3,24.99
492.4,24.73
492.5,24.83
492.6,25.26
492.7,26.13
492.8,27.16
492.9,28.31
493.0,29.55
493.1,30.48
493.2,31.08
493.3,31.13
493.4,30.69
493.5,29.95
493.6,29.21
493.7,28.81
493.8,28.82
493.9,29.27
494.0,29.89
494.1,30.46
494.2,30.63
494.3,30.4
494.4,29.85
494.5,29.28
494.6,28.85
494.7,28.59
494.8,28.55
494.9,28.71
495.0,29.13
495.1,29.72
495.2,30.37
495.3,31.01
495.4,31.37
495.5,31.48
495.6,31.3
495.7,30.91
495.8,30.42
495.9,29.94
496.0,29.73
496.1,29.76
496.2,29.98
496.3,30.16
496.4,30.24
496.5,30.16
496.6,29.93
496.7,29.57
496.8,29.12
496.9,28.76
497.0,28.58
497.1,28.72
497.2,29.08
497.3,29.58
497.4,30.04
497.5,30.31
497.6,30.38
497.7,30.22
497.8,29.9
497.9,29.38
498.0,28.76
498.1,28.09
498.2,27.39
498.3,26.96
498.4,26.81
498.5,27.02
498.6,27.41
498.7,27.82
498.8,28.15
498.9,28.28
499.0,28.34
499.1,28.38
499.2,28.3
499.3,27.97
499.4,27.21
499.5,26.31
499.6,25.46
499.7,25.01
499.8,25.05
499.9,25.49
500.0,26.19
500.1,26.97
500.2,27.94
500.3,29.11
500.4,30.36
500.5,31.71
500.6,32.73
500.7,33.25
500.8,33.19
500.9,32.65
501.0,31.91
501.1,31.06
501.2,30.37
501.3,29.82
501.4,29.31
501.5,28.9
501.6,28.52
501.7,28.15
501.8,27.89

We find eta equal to 0.7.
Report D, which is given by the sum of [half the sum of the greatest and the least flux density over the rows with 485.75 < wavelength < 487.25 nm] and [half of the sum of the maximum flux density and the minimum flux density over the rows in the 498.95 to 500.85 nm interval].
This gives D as 59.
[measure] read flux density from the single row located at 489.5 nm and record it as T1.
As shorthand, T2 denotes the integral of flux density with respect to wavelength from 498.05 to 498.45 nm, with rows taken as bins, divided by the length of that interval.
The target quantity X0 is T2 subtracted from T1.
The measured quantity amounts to -1.3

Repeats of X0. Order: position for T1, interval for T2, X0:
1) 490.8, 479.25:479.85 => 3.2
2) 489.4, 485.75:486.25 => -9.3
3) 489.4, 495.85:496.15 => -4.4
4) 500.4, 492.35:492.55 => 5.6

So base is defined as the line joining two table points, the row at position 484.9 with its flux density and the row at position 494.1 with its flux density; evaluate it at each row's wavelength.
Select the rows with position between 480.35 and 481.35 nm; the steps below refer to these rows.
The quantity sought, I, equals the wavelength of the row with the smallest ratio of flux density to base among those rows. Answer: 481.3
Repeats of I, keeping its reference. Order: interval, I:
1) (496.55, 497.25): 497.0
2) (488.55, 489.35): 489.3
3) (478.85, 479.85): 478.9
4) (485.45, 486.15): 485.5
